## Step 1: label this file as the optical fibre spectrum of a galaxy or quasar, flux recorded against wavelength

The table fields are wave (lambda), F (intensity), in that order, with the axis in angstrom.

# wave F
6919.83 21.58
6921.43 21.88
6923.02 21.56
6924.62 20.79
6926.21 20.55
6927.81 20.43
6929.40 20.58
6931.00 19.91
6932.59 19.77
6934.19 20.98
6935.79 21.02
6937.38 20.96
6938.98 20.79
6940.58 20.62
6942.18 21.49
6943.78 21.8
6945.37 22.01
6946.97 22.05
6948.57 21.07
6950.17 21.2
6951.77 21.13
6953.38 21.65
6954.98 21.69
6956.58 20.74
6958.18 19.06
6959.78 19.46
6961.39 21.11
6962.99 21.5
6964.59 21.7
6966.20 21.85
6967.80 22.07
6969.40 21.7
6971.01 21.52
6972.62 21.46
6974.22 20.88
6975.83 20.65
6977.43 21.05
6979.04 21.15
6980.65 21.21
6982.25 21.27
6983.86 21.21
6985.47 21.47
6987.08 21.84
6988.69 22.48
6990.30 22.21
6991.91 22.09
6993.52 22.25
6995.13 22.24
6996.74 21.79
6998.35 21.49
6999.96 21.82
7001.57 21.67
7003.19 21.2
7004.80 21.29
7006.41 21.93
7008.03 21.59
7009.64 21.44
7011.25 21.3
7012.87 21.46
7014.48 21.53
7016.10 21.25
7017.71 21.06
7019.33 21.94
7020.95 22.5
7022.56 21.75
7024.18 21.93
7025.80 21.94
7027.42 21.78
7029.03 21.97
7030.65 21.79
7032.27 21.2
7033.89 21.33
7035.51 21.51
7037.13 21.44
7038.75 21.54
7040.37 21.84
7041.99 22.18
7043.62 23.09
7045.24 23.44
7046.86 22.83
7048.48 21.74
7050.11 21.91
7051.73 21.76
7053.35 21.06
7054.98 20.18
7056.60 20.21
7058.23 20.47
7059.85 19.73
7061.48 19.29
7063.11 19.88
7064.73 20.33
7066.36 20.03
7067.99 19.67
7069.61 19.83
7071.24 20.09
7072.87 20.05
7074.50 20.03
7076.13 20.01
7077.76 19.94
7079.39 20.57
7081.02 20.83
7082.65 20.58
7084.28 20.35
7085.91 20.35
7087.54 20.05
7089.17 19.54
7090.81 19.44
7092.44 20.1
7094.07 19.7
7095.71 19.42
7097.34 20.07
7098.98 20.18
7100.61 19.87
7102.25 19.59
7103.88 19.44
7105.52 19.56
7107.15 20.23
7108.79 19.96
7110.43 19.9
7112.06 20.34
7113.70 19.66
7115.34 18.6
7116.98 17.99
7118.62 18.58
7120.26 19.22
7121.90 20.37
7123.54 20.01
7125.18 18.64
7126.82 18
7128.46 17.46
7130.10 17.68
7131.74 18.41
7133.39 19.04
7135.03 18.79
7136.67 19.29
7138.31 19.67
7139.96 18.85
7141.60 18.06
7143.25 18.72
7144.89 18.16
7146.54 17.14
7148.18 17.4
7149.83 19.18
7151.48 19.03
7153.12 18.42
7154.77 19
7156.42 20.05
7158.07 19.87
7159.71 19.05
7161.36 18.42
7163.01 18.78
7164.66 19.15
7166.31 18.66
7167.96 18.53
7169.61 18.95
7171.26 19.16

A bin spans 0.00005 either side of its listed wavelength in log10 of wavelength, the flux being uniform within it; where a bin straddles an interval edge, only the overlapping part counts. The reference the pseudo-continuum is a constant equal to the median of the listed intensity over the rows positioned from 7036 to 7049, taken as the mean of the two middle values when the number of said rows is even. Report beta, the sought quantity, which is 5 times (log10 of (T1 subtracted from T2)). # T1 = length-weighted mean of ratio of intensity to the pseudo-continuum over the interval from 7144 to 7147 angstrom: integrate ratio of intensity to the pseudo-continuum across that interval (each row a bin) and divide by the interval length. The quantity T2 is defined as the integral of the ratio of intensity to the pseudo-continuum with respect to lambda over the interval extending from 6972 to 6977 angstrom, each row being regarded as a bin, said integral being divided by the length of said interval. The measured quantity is -4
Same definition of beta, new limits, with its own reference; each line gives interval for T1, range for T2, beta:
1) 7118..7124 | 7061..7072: -9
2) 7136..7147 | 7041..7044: -4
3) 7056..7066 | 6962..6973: -6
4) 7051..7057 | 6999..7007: -7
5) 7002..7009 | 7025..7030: -9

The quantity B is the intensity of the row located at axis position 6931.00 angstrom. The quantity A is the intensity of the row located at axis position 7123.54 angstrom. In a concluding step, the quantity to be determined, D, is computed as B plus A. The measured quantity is 39.9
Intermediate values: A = 20.01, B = 19.91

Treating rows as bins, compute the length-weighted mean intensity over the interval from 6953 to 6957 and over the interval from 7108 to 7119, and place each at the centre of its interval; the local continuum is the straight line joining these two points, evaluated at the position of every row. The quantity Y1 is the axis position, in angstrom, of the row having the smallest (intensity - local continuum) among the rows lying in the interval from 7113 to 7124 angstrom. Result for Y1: 7116.98 angstrom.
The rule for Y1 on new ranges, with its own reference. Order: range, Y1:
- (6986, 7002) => 6998.35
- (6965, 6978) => 6975.83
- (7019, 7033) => 7032.27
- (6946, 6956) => 6948.57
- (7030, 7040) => 7032.27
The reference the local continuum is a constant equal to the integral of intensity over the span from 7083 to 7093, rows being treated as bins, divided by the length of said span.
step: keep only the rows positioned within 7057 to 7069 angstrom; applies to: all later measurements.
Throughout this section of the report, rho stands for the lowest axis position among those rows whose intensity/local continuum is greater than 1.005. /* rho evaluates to 7058.23 angstrom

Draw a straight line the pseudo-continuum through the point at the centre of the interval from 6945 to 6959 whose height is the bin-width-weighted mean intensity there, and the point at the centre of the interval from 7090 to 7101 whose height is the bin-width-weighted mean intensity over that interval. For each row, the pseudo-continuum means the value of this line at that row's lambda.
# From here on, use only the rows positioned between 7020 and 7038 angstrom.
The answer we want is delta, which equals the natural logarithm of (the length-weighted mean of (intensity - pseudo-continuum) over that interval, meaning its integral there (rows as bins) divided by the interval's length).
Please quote 0.3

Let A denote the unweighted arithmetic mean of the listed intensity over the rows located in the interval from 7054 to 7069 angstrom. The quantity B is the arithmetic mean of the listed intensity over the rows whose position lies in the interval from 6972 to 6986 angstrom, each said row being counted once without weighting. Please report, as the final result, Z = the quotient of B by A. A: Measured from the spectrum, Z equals 1.059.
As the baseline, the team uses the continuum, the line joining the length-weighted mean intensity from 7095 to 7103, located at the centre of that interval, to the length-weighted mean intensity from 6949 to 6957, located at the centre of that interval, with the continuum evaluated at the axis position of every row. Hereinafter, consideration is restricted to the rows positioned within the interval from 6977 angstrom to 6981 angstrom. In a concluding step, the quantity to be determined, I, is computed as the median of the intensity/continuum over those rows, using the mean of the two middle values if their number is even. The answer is 1.01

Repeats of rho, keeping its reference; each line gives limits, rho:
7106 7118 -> 7107.15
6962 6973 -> 6962.99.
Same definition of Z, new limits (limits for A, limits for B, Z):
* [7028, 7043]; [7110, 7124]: 0.897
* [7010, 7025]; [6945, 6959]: 0.979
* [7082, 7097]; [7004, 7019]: 1.074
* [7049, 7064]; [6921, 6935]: 1.011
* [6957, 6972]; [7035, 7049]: 1.051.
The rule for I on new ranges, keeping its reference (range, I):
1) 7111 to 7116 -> 1.00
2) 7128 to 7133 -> 0.91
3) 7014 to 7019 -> 1.03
